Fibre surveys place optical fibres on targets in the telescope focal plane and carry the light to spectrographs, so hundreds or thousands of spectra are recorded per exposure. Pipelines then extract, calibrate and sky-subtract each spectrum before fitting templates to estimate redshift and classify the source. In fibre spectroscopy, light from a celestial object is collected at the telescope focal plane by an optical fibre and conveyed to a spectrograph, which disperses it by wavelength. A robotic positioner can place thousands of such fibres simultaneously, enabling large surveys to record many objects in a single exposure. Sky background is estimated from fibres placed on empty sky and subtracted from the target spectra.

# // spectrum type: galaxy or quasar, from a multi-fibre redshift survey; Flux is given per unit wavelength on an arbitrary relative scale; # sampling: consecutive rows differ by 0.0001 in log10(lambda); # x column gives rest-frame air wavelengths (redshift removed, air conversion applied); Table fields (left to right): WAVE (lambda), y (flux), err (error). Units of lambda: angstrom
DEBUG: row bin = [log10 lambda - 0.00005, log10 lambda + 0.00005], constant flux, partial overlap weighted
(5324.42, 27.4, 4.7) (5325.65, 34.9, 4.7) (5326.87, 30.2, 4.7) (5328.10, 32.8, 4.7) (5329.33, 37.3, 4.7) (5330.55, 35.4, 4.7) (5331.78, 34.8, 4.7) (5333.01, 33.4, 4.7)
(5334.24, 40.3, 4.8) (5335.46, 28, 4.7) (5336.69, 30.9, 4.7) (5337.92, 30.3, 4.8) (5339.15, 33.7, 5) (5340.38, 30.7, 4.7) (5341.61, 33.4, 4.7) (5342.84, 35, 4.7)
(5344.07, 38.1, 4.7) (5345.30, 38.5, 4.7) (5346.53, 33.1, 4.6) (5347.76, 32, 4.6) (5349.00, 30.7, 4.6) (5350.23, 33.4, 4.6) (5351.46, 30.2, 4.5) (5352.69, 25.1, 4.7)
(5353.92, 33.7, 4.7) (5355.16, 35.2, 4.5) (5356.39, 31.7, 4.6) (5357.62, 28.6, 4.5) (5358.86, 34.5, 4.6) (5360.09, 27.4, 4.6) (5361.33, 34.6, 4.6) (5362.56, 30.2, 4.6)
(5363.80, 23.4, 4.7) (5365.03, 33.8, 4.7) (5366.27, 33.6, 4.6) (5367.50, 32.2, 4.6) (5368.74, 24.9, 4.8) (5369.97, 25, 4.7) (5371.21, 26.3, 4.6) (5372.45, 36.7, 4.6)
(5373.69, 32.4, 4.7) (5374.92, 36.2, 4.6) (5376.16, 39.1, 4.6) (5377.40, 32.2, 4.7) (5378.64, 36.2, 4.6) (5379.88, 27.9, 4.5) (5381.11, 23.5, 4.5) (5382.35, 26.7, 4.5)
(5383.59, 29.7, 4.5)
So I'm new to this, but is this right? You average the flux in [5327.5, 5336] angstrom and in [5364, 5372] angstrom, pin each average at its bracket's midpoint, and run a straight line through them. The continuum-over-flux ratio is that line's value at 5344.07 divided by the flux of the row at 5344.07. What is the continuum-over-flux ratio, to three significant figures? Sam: 0.861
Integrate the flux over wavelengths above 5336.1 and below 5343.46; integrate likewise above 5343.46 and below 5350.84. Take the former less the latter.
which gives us -15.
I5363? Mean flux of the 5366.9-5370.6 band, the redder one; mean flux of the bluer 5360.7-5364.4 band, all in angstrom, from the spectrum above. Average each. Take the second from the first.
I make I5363 -2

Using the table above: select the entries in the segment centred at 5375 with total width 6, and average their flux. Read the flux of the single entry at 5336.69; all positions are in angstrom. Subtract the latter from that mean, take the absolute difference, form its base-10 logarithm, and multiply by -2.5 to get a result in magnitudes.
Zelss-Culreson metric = -1.6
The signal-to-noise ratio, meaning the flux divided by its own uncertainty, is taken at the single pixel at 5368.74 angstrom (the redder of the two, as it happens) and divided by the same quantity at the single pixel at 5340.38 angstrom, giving 0.79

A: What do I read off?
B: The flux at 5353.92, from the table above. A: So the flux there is 33.7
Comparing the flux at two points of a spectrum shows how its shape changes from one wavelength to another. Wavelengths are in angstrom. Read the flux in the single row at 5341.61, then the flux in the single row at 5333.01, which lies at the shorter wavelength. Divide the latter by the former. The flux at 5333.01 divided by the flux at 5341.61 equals 1.00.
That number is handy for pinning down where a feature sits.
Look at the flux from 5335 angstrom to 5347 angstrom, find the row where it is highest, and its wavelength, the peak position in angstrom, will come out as 5345.30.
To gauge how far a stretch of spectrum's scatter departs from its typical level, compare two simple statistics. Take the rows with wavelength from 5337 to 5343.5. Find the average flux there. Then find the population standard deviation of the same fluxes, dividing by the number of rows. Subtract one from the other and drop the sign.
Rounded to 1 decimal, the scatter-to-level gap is 30.8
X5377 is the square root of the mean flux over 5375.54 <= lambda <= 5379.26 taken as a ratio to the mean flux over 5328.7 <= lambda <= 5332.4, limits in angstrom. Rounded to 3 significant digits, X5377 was 1.00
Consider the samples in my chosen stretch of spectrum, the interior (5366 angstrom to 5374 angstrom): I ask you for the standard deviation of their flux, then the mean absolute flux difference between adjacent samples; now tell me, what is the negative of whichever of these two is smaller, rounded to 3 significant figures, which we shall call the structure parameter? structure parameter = -4.13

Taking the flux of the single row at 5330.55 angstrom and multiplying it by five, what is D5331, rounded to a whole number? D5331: 177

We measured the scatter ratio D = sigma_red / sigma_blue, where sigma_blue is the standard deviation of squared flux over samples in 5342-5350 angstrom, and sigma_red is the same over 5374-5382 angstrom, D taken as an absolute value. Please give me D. 1.6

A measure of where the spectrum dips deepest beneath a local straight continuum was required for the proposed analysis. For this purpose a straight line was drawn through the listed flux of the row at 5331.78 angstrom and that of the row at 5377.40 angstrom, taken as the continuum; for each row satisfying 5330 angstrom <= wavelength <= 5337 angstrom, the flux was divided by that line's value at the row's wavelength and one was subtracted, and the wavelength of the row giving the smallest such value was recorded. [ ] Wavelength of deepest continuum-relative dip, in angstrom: 5335.46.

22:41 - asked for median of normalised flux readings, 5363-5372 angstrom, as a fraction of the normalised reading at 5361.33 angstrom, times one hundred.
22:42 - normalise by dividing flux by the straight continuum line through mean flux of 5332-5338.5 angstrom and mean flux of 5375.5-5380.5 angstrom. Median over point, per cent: 75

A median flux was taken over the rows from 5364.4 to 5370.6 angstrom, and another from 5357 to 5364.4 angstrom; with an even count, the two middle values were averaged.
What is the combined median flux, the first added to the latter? 61.6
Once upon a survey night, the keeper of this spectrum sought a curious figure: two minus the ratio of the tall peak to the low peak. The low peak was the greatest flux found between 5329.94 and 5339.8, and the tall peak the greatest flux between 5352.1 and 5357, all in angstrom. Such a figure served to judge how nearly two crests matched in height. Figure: 1.13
